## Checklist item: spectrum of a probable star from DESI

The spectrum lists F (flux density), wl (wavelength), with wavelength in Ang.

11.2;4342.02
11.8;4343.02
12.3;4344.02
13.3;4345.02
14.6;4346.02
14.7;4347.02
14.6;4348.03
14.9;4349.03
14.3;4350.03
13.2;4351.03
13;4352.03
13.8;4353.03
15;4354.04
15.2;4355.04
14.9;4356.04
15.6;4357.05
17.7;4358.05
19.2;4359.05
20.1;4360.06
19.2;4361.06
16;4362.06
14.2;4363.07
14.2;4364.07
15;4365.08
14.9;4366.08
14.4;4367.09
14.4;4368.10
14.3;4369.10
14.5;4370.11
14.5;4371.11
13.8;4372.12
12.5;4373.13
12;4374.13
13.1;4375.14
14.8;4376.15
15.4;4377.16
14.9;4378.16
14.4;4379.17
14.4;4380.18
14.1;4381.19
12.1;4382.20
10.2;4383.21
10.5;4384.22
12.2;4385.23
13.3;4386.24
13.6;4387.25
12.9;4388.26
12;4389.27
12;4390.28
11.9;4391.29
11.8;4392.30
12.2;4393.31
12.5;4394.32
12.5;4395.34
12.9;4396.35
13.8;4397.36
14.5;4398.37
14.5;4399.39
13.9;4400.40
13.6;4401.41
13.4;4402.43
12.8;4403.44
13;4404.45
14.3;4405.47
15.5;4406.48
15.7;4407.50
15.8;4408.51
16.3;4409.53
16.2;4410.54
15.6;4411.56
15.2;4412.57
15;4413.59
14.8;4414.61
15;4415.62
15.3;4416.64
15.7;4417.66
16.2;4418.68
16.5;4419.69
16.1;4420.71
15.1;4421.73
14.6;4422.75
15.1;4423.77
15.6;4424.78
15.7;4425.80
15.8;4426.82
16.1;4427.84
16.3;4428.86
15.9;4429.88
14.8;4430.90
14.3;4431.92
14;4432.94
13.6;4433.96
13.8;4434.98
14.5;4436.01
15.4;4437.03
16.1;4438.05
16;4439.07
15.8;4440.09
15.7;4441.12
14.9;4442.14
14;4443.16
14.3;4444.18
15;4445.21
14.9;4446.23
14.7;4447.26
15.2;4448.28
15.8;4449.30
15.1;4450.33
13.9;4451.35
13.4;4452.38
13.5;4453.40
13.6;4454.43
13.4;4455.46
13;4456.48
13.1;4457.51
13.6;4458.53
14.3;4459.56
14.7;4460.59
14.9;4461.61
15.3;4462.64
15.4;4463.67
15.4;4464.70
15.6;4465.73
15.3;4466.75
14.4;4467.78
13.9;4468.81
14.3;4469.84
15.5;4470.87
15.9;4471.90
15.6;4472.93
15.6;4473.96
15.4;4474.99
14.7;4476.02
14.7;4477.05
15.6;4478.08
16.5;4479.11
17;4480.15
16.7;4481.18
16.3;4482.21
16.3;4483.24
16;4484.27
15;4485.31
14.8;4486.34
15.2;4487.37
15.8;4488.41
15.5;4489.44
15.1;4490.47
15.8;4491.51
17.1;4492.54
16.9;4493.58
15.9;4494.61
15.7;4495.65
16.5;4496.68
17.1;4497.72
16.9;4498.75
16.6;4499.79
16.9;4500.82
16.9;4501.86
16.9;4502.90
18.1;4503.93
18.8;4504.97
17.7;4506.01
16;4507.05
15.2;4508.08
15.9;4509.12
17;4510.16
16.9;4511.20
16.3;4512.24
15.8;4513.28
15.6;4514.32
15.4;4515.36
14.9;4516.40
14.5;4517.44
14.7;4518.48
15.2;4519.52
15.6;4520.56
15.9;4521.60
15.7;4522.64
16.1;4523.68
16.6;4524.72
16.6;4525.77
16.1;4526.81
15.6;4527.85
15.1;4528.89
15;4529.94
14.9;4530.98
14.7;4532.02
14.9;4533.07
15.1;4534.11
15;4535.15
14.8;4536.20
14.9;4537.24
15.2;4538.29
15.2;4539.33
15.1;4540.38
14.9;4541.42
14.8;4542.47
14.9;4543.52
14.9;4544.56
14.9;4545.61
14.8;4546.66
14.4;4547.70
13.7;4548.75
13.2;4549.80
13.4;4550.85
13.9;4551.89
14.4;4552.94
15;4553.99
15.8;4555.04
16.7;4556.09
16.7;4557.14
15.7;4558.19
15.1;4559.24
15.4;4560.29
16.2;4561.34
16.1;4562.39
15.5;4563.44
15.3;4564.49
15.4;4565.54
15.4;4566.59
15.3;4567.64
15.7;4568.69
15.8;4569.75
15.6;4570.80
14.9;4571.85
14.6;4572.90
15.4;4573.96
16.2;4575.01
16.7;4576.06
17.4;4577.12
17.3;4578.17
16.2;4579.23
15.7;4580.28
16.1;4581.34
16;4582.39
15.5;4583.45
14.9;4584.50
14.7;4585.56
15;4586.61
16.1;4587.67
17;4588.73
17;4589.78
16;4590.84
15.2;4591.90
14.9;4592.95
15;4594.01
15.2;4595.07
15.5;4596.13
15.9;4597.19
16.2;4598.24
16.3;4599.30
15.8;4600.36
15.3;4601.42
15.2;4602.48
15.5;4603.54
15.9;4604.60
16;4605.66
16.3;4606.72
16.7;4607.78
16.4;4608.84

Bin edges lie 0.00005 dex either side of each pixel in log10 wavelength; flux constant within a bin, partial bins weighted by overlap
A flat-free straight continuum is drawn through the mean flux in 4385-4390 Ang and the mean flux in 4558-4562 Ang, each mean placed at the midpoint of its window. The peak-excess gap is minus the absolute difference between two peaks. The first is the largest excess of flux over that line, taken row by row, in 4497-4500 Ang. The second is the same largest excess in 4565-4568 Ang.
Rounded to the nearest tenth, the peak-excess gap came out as -2.8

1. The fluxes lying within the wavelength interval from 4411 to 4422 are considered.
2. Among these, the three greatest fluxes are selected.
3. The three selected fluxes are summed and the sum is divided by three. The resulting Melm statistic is 16.3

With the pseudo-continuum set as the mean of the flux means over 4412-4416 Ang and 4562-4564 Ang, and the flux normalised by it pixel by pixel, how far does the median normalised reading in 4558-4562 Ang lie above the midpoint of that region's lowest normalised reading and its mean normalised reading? 0.013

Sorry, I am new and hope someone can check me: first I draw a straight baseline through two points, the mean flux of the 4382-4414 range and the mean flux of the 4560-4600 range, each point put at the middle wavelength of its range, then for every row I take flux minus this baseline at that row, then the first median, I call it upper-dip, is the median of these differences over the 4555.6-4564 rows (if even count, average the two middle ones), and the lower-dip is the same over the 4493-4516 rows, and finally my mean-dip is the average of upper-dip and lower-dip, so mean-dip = 1.2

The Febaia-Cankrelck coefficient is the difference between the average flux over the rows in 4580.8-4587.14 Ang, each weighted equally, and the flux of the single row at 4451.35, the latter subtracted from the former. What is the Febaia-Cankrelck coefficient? 1.5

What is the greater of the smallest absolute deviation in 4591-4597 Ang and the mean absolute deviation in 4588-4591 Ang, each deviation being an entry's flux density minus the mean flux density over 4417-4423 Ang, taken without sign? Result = 1.0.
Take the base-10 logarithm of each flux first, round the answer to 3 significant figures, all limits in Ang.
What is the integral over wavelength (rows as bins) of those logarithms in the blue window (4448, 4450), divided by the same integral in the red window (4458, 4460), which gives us 1.04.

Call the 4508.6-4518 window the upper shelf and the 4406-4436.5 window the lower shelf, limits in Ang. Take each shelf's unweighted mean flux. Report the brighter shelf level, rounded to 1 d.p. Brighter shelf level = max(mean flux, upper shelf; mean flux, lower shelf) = 15.8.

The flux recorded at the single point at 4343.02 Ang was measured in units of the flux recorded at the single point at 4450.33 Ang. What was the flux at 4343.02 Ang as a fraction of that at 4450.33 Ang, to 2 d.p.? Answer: 0.78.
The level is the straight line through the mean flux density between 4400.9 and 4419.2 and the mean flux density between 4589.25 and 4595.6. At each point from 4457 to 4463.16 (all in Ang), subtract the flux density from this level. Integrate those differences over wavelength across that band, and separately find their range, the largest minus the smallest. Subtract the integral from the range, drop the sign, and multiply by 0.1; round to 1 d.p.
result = 0.3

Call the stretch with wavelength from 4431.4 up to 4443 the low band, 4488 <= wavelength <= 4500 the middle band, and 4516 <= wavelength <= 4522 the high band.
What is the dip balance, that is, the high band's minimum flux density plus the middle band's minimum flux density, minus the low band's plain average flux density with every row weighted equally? 14.7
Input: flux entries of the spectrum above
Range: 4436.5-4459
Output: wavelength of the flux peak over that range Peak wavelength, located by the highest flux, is 4438.05 Ang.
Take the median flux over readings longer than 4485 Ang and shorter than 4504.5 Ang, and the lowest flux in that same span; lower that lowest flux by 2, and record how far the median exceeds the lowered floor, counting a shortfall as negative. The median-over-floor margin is 3.7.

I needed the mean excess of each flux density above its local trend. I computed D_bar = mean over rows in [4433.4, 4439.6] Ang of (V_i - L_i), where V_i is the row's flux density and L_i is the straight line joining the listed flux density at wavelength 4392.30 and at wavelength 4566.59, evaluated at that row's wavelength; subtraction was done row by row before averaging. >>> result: 2.2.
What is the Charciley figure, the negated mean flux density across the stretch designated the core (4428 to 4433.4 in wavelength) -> -15.1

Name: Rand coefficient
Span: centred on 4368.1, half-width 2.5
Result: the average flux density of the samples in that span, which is 14.5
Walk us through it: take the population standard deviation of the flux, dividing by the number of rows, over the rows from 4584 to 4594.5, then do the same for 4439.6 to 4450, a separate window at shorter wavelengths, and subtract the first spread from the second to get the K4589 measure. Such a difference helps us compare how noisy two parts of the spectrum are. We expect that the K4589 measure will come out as -0.25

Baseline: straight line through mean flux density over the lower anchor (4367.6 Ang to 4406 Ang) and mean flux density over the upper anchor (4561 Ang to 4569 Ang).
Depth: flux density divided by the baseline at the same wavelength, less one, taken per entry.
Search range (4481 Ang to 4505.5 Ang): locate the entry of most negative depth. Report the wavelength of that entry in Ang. 4486.34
